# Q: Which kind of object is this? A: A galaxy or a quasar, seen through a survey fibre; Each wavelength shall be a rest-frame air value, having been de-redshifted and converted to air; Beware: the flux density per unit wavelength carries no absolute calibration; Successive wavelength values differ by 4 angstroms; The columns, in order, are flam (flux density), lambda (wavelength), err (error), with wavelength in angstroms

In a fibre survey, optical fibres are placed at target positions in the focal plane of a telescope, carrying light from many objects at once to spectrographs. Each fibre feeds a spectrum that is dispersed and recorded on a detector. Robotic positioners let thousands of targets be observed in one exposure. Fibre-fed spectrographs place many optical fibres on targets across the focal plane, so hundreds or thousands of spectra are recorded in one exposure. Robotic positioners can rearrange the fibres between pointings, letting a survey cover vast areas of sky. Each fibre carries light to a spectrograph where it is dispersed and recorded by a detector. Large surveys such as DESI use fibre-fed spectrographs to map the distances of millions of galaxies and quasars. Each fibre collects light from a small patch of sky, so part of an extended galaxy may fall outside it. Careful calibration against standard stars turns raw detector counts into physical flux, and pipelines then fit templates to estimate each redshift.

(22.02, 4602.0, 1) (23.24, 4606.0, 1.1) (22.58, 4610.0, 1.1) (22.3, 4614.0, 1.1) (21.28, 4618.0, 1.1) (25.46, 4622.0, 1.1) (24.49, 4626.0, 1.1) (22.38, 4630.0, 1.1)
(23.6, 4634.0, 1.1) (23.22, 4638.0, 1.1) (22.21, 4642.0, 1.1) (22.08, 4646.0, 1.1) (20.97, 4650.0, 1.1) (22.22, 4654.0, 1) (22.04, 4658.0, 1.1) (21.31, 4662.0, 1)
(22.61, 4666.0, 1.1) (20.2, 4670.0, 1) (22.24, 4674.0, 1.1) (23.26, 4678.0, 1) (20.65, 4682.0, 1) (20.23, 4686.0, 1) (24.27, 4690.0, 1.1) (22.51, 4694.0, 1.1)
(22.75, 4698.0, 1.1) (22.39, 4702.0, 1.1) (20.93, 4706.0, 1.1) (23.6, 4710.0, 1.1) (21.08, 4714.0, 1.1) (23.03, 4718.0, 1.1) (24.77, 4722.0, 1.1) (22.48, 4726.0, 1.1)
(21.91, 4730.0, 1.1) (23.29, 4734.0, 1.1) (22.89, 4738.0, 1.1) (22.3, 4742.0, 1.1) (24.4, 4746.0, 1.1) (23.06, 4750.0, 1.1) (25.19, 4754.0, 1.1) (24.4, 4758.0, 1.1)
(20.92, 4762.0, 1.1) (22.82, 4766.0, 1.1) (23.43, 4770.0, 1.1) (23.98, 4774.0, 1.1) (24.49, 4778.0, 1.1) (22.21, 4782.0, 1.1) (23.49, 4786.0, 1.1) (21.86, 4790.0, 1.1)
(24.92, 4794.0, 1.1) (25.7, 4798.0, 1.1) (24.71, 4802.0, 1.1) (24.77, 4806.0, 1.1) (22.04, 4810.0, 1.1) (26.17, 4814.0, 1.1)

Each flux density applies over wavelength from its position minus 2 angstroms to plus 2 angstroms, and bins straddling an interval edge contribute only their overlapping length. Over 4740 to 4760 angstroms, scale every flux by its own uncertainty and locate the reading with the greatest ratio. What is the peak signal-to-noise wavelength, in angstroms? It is 4754.0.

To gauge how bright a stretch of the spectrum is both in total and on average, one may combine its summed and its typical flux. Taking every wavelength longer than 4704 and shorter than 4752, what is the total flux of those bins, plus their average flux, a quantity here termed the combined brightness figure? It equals 297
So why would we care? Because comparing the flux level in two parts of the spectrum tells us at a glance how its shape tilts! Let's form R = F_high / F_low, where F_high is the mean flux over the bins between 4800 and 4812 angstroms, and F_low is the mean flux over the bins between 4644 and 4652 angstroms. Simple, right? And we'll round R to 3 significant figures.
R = 1.11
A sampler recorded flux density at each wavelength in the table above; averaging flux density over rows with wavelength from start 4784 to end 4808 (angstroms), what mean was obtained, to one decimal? 24.2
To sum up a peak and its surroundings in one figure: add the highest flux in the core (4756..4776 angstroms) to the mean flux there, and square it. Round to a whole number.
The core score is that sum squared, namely 2257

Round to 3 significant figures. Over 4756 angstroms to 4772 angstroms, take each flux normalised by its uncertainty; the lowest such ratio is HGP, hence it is 19.0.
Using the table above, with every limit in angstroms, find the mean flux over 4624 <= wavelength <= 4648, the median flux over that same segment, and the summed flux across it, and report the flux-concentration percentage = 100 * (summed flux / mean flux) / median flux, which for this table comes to 26.3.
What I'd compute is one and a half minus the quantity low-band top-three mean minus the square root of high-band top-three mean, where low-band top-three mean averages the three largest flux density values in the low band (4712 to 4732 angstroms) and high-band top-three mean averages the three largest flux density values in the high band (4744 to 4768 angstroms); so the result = -16.96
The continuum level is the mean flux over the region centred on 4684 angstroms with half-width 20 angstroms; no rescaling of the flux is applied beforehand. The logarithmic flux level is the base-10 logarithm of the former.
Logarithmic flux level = 1.34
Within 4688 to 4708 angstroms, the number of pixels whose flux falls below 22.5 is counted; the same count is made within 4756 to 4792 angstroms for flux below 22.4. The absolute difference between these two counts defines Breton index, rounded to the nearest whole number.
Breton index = 1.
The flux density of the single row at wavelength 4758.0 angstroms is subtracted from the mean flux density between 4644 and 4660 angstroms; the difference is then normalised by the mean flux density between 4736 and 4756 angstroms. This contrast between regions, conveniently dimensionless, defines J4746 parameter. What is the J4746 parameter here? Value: -0.11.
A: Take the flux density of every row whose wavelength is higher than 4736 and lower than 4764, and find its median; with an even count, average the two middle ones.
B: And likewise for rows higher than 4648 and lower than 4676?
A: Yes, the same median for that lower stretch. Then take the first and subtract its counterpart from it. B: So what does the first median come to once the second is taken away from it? 1.02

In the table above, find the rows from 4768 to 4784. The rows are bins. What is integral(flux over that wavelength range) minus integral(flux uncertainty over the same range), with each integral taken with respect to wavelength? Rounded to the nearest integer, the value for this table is 359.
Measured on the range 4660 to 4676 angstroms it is 329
